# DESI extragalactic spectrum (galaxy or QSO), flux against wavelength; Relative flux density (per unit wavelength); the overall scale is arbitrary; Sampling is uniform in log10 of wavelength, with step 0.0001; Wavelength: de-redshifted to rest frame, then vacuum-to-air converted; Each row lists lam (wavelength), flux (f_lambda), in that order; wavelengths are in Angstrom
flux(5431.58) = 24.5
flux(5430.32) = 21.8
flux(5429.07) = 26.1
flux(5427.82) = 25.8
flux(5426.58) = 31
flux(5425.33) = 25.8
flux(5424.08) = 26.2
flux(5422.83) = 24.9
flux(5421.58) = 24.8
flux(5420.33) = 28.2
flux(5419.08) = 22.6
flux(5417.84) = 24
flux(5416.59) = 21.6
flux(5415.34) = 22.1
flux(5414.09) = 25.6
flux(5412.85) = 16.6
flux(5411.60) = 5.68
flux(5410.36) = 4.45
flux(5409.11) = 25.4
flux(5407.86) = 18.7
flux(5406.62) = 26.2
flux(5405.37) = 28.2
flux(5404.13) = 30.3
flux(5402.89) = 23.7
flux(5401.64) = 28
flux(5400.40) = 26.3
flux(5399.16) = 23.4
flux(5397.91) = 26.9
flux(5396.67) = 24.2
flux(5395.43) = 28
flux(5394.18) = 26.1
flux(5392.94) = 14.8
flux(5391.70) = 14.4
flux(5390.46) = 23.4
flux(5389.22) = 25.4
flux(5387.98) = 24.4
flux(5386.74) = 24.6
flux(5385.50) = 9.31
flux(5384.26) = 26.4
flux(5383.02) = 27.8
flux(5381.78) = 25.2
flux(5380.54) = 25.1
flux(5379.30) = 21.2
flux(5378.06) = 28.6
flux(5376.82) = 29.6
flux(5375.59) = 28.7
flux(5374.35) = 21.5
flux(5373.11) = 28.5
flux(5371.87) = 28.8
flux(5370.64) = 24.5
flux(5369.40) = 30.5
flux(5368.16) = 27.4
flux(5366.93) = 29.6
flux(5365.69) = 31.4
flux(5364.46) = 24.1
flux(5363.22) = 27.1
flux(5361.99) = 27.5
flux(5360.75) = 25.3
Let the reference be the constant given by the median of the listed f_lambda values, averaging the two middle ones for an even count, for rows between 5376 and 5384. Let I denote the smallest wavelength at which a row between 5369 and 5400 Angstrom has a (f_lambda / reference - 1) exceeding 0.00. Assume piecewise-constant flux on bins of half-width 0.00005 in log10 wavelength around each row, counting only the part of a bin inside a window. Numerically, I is 5369.40 Angstrom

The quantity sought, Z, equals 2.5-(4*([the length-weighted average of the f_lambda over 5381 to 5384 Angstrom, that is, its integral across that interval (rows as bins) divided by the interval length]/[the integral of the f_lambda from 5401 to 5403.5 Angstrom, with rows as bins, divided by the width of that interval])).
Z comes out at -1.6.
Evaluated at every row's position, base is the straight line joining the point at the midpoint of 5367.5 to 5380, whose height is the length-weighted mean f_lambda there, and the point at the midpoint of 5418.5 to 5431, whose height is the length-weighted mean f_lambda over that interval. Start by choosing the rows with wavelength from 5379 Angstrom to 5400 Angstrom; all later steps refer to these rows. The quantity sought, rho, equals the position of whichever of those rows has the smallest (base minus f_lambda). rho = 5395.43 Angstrom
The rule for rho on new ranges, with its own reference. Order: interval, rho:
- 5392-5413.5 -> 5404.13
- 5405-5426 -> 5420.33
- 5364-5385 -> 5365.69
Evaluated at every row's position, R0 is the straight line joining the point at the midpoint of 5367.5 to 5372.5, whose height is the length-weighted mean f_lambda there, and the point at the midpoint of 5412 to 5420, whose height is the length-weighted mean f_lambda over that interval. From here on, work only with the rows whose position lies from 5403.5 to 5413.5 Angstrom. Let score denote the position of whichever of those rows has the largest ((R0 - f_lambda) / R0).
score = 5410.36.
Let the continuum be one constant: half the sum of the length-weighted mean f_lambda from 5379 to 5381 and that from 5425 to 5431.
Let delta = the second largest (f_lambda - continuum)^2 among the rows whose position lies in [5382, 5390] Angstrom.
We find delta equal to 10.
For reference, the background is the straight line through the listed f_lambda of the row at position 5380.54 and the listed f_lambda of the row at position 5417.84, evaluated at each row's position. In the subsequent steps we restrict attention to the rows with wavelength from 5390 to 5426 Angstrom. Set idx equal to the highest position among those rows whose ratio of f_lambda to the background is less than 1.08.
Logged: 5422.83 Angstrom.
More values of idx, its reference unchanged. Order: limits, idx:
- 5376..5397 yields 5396.67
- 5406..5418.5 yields 5417.84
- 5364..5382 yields 5381.78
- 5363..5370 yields 5368.16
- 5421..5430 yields 5422.83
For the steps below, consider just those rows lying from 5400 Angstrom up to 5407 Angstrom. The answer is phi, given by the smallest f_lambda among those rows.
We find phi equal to 23.7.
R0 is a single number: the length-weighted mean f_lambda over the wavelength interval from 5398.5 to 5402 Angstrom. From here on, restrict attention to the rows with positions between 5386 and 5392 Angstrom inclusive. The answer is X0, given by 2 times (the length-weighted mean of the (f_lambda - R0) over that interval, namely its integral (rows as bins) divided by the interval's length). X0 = -6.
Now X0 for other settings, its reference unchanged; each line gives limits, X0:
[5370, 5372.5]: 2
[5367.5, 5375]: 2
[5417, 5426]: -1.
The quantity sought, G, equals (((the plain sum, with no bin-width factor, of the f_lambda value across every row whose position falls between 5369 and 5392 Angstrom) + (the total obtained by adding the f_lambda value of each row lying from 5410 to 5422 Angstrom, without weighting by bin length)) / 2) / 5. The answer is 66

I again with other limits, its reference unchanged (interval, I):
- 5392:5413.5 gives 5395.43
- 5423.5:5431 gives 5426.58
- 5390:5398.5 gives 5395.43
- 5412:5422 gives 5420.33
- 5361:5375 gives 5361.99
